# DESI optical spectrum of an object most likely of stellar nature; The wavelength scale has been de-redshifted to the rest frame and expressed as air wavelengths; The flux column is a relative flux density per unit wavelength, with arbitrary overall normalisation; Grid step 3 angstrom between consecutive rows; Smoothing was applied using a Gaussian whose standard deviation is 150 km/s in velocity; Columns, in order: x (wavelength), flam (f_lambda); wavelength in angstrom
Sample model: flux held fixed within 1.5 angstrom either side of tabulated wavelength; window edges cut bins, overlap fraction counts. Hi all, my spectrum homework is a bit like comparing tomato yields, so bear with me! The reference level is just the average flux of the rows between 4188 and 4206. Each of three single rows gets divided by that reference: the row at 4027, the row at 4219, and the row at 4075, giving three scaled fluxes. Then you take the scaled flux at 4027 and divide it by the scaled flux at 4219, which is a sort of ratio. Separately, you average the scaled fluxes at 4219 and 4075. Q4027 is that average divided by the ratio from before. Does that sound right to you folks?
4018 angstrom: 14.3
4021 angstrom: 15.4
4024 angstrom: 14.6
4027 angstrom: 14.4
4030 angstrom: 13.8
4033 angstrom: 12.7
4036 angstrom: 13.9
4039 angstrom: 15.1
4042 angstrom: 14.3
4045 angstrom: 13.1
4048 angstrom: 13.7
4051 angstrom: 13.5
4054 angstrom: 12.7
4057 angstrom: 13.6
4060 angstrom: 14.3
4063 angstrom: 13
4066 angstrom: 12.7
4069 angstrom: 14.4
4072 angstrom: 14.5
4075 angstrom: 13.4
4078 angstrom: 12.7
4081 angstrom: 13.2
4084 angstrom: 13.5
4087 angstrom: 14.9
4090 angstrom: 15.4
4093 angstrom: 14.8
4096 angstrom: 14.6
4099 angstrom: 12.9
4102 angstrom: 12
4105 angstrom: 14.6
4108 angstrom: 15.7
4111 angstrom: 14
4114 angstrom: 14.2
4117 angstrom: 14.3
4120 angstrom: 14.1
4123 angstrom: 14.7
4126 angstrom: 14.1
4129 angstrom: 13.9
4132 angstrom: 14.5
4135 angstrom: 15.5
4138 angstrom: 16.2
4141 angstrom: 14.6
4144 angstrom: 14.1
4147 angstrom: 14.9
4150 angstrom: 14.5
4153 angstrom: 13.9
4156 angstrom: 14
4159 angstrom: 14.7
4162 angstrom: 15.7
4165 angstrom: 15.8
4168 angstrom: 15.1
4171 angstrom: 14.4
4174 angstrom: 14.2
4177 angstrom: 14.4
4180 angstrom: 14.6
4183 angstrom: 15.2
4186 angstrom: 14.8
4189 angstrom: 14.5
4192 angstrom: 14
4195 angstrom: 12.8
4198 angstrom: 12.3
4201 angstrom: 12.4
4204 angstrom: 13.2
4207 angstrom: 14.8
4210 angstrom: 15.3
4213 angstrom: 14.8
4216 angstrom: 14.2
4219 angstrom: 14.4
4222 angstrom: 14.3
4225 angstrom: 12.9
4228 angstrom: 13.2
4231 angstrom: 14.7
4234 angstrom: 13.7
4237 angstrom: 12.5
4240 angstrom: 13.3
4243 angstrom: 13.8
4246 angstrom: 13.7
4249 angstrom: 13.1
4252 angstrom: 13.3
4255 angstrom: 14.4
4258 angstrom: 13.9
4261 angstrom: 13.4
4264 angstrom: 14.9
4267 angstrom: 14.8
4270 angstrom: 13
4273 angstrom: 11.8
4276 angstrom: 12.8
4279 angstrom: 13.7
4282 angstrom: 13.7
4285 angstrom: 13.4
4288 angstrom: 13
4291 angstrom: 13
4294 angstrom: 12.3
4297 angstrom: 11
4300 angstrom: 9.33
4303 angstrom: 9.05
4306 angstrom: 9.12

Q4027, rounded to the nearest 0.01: 1.05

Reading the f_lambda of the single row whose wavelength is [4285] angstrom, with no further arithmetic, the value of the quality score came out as 13.4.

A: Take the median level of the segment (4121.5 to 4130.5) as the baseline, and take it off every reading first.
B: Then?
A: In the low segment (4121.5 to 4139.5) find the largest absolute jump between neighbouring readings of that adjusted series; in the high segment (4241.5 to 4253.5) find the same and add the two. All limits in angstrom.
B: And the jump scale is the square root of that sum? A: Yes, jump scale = 1.3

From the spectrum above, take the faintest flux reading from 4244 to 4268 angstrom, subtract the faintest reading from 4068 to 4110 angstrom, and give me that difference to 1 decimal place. 1.1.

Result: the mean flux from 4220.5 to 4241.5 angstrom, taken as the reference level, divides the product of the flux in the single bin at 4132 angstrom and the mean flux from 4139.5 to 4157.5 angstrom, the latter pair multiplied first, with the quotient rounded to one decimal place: 15.4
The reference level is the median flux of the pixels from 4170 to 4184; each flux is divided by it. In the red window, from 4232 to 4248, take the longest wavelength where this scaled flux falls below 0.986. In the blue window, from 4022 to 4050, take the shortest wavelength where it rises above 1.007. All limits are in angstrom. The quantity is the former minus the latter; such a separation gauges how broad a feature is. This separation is 222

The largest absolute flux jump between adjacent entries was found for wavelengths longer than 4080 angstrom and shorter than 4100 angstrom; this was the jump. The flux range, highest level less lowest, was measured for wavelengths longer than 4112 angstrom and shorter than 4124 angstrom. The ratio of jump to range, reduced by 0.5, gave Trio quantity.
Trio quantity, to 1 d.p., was 2.3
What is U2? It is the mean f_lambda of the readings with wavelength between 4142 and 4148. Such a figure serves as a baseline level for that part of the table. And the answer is 14.5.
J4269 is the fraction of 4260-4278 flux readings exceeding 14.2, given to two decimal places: 0.33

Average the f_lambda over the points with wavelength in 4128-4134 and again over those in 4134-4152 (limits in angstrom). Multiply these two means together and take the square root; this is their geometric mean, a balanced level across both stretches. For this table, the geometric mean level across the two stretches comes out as 14.6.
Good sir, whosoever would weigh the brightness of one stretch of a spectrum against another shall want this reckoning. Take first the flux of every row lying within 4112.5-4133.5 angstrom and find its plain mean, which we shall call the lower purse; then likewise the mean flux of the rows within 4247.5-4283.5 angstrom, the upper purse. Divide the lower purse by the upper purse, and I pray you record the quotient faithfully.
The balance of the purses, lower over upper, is 1.05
